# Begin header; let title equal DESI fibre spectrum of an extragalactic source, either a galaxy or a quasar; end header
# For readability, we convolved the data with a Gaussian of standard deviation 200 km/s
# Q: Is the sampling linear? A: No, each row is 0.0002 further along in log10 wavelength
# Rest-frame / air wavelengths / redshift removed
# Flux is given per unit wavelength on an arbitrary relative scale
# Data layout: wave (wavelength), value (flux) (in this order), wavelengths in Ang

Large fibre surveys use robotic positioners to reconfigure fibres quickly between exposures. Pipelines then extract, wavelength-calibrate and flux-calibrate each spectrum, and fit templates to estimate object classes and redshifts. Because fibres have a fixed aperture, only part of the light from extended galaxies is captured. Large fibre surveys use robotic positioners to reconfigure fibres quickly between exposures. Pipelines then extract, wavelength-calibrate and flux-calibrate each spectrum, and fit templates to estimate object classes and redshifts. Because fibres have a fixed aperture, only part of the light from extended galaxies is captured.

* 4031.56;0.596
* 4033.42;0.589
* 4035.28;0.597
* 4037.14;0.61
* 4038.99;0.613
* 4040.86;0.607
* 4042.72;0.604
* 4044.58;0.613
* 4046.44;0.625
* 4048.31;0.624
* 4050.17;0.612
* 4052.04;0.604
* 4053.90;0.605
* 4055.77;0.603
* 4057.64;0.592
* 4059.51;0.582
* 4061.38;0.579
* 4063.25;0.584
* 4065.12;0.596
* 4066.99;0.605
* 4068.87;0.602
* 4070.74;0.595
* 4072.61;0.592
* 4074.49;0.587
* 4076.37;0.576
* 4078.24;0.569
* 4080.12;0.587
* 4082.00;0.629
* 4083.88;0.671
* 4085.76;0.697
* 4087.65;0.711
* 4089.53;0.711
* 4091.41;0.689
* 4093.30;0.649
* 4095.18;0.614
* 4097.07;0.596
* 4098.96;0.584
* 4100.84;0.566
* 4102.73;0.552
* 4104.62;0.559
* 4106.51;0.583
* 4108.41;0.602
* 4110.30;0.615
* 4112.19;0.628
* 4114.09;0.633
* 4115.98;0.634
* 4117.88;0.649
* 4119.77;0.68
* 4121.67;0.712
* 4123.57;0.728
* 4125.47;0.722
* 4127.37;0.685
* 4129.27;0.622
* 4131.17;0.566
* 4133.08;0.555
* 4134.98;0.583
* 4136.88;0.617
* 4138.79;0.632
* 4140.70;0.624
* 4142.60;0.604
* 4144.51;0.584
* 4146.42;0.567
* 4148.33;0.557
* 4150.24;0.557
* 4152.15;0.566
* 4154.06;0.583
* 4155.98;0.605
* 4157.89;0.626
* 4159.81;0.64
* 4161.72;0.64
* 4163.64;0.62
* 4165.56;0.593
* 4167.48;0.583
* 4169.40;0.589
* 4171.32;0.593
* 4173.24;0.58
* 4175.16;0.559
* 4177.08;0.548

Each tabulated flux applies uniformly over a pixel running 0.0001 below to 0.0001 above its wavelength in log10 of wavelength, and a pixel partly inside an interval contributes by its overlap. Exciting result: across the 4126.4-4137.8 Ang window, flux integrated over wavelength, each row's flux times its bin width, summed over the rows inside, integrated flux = 6.90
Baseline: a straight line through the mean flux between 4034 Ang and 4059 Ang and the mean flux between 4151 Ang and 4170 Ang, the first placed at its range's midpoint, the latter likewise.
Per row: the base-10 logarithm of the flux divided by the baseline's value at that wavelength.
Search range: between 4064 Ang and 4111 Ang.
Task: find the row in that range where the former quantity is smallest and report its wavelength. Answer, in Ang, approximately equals 4102.73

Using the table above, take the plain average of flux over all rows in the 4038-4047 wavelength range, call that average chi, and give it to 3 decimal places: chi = 0.612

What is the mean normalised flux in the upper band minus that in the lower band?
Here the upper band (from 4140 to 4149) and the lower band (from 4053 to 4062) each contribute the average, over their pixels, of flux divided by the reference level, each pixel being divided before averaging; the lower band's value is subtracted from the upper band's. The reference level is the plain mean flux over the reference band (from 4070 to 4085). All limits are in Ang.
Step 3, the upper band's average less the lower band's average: -0.008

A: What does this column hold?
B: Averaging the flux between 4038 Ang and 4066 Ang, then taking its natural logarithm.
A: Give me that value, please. -0.506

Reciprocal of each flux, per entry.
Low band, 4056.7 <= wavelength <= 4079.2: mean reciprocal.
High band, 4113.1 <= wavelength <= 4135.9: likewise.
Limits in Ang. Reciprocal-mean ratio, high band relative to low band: 0.92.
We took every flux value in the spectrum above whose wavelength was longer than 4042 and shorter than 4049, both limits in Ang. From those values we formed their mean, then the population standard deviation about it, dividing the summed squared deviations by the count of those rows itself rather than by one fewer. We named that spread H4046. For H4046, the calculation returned 0.009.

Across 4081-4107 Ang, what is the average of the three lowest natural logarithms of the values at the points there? -0.582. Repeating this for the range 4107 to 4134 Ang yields -0.555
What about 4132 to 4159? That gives -0.586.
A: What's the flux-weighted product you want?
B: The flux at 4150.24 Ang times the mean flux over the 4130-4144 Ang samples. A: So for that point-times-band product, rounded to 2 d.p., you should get 0.33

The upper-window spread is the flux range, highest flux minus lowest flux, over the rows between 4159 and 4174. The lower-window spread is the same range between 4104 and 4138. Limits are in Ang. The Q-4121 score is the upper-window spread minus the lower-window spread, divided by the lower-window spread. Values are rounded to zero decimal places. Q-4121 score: -1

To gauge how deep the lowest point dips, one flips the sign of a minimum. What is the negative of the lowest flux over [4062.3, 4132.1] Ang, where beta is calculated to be -0.552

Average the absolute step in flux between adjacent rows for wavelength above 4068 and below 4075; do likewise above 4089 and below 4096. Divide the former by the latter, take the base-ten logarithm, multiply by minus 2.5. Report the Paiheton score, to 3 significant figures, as 2.03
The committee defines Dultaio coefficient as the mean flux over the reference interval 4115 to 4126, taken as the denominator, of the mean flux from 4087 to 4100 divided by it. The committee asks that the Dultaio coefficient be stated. 0.95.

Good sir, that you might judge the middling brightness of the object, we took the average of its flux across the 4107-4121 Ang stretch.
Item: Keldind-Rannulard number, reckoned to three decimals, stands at 0.634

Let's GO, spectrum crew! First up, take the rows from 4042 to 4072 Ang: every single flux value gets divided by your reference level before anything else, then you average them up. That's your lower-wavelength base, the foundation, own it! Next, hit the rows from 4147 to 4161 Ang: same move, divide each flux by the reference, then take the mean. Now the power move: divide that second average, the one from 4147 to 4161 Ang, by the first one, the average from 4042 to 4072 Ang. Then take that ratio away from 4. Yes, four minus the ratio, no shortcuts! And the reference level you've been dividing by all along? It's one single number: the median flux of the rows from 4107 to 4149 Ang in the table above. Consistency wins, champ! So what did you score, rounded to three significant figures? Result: 3.02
